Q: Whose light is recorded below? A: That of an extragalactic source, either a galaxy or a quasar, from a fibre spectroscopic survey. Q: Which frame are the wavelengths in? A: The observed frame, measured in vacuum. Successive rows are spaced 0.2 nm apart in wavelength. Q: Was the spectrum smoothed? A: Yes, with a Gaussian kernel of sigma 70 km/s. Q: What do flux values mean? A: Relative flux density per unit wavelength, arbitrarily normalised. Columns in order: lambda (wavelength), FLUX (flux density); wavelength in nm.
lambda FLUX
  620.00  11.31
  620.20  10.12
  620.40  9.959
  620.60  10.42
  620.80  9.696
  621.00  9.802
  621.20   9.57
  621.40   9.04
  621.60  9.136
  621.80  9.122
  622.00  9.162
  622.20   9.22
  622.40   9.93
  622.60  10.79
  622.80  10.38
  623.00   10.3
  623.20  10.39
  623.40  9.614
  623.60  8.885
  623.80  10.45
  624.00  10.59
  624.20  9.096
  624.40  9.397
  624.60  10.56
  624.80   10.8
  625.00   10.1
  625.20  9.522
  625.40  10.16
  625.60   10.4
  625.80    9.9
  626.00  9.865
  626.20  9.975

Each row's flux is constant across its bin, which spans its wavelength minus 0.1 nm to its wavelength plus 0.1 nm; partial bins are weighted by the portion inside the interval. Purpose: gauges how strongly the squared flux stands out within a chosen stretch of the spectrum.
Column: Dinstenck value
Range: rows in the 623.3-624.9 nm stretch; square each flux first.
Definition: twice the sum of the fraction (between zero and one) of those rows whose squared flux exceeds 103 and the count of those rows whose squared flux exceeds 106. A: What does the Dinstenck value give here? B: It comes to 9.0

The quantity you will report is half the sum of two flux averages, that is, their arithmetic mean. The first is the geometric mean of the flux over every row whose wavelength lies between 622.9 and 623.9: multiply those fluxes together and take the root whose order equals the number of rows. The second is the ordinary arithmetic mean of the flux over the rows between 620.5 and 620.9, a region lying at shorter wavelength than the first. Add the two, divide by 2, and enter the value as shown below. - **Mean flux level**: 9.98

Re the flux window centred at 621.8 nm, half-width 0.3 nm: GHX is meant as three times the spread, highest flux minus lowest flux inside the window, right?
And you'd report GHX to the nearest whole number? 0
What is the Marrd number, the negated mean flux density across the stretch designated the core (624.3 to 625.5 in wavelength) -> -10.1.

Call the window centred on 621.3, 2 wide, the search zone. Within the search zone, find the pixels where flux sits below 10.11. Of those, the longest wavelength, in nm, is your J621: 622.20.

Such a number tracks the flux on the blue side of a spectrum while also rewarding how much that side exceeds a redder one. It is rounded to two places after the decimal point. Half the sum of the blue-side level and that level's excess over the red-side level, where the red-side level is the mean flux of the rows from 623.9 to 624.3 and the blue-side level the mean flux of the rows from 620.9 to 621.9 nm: 4.41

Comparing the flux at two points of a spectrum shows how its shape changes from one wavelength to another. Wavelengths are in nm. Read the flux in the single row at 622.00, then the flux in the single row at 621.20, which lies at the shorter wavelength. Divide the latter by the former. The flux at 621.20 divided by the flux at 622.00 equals 1.04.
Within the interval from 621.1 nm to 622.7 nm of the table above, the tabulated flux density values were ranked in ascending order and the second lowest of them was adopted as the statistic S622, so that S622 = 9.122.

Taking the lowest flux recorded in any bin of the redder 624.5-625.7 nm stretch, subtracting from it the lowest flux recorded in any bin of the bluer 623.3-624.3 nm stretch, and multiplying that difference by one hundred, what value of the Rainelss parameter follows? 64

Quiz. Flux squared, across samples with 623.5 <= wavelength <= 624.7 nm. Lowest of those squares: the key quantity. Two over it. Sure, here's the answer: 0.0253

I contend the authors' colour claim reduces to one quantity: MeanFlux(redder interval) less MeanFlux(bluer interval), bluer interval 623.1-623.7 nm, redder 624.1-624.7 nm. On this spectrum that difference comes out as 0.1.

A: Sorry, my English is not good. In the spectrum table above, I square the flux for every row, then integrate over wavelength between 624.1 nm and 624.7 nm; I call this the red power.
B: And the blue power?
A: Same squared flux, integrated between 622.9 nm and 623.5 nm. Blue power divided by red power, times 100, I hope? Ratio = 108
